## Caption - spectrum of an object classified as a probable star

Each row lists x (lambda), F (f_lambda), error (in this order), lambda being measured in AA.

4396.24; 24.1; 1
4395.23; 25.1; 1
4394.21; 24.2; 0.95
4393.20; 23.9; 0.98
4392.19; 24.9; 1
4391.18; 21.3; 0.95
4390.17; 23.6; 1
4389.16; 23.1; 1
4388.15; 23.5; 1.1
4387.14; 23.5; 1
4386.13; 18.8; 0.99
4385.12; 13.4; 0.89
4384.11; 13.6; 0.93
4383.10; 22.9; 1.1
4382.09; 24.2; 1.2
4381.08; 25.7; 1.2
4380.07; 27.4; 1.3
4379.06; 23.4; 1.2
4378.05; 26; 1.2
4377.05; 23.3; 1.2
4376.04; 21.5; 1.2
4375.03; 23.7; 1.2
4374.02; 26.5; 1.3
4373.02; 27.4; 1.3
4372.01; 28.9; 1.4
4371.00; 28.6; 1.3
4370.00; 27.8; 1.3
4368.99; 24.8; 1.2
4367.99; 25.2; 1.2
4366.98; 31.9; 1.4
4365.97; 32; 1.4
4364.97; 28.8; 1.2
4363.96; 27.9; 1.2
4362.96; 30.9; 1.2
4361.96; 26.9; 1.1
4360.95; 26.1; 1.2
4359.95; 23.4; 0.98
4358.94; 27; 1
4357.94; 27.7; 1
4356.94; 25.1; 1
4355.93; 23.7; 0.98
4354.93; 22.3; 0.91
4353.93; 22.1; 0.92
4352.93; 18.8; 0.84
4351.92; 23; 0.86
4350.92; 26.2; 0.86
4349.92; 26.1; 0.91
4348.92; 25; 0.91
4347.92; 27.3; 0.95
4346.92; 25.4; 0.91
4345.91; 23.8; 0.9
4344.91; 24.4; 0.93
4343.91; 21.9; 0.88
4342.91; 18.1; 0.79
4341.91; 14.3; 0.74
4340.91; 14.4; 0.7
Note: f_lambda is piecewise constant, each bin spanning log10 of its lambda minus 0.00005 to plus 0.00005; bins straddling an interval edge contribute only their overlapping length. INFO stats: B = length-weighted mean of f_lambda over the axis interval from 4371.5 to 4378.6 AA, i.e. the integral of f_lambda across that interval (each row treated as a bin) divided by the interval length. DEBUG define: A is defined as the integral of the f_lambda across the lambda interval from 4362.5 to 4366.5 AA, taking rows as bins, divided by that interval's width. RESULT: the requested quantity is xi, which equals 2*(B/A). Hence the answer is 1.69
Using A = 29.9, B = 25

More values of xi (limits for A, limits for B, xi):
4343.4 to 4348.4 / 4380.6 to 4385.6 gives 1.63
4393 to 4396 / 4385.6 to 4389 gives 1.80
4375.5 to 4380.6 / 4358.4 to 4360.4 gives 2.08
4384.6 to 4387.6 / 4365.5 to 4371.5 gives 3.07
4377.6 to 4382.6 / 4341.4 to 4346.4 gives 1.62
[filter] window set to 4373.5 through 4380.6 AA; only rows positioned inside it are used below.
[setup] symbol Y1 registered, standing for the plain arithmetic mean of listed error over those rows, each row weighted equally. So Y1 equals 1.23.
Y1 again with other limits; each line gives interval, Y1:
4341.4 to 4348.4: 0.87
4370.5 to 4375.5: 1.30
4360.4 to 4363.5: 1.17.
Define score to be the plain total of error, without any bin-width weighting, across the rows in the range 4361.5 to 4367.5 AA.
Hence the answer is 7.5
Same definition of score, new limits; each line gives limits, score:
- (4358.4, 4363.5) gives 5.5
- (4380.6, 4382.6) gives 2.4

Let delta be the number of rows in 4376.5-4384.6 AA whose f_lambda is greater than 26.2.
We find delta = 1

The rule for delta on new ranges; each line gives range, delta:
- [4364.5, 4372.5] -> 6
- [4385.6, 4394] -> 0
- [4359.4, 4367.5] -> 6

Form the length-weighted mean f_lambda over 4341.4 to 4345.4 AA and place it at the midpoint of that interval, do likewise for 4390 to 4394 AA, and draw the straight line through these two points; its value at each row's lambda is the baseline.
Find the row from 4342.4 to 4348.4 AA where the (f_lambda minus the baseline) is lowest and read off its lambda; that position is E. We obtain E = 4342.91 AA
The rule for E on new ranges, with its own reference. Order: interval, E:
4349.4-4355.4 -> 4352.93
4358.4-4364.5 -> 4359.95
